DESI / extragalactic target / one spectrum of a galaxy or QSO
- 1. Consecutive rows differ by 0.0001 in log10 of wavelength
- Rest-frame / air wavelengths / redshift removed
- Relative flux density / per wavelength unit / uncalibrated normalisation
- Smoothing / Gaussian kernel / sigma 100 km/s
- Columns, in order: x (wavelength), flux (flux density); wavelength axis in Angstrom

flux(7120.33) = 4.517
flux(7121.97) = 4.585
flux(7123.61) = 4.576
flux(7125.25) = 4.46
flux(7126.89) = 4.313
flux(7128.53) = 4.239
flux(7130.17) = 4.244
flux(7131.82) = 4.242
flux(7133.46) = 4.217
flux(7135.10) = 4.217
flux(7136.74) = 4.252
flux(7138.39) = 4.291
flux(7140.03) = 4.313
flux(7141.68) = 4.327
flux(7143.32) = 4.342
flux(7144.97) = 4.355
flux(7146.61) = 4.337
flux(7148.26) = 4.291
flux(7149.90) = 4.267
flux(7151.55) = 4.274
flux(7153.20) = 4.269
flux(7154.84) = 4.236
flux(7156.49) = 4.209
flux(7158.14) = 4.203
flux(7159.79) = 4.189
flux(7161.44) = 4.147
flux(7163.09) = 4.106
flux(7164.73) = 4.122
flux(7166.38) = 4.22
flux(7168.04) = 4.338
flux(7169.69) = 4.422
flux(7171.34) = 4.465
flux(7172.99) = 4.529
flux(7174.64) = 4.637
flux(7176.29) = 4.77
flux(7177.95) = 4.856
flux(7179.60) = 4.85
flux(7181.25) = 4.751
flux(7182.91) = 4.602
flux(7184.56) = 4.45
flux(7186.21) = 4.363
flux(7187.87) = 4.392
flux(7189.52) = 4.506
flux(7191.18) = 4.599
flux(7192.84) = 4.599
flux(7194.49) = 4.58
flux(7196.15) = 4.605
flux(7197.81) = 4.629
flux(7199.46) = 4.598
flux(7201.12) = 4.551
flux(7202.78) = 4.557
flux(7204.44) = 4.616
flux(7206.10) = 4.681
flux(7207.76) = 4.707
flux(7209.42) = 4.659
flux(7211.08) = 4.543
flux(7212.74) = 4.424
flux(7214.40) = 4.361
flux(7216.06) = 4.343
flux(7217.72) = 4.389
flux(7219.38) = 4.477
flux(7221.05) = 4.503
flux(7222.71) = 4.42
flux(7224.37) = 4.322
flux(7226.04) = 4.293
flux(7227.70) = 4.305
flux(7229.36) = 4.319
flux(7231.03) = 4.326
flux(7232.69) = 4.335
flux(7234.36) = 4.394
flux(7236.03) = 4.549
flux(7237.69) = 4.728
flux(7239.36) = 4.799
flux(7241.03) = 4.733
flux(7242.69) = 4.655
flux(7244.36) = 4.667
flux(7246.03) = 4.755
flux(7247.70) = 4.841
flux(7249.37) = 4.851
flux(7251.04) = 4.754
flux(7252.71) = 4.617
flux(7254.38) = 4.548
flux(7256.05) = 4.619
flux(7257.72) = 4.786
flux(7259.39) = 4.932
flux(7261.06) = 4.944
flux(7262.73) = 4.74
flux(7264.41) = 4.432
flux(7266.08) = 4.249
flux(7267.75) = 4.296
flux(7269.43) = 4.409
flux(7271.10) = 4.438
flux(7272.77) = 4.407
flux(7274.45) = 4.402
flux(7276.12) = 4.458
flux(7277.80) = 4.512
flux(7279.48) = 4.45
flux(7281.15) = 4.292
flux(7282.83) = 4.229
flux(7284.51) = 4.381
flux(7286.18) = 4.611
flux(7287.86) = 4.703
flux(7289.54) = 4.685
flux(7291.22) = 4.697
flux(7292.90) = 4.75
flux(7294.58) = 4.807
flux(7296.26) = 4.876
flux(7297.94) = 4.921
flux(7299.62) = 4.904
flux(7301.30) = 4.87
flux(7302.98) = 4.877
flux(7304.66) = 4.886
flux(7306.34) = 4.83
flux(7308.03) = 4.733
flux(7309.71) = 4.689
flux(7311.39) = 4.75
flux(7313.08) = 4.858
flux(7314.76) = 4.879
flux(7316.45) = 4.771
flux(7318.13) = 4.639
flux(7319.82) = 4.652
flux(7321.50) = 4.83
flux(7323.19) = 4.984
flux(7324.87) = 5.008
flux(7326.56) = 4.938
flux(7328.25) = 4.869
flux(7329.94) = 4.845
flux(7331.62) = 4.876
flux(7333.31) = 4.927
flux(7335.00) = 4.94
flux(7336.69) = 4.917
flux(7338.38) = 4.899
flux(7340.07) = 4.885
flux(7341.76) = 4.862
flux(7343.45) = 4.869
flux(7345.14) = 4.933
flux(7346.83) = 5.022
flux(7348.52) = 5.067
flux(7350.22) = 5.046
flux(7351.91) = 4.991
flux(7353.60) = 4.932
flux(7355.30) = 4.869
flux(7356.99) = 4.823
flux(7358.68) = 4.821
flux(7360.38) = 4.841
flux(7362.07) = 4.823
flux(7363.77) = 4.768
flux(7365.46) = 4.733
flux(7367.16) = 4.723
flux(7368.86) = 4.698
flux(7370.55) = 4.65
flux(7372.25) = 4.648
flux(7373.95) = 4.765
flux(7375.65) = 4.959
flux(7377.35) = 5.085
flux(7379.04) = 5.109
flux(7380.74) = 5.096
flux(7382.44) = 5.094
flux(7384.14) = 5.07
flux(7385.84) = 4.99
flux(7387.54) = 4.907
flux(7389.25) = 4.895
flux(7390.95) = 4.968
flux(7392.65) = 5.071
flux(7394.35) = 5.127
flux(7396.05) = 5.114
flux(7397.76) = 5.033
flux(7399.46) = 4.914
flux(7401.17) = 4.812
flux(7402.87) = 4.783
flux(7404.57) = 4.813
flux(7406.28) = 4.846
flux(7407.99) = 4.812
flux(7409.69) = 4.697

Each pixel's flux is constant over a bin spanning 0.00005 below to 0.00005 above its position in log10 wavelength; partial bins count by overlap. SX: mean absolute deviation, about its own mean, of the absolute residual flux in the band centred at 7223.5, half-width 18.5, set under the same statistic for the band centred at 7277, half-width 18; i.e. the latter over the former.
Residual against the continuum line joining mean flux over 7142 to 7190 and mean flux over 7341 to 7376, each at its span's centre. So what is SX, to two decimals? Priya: 1.76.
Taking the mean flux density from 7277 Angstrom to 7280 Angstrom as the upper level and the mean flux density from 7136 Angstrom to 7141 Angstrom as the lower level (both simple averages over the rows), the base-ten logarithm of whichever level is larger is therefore 0.651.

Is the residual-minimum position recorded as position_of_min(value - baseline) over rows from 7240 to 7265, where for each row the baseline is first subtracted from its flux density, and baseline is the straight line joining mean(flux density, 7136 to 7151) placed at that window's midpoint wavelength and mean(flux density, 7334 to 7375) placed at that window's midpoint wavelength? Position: 7264.41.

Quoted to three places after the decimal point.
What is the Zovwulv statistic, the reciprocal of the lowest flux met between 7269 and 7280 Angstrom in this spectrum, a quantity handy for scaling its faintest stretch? 0.227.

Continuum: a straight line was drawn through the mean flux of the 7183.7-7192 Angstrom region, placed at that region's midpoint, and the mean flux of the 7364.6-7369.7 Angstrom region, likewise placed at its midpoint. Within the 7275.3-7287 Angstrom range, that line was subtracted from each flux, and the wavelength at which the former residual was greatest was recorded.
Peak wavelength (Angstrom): 7286.18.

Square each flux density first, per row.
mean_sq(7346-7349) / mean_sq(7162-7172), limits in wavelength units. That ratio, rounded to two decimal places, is 1.39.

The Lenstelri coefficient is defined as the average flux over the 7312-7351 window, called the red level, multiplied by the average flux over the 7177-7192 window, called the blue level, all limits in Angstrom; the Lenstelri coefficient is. 22.5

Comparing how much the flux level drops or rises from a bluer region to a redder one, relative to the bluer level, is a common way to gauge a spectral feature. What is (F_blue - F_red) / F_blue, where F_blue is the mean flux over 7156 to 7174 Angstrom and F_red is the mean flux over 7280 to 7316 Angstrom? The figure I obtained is -0.11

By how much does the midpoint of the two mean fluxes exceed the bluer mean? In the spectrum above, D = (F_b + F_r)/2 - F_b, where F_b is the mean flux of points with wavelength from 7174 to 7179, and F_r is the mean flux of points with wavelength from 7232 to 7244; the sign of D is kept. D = -0.08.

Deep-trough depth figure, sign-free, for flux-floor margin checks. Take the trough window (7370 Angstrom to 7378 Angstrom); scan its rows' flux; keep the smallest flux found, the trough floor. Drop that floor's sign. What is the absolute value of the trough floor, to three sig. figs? 4.65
